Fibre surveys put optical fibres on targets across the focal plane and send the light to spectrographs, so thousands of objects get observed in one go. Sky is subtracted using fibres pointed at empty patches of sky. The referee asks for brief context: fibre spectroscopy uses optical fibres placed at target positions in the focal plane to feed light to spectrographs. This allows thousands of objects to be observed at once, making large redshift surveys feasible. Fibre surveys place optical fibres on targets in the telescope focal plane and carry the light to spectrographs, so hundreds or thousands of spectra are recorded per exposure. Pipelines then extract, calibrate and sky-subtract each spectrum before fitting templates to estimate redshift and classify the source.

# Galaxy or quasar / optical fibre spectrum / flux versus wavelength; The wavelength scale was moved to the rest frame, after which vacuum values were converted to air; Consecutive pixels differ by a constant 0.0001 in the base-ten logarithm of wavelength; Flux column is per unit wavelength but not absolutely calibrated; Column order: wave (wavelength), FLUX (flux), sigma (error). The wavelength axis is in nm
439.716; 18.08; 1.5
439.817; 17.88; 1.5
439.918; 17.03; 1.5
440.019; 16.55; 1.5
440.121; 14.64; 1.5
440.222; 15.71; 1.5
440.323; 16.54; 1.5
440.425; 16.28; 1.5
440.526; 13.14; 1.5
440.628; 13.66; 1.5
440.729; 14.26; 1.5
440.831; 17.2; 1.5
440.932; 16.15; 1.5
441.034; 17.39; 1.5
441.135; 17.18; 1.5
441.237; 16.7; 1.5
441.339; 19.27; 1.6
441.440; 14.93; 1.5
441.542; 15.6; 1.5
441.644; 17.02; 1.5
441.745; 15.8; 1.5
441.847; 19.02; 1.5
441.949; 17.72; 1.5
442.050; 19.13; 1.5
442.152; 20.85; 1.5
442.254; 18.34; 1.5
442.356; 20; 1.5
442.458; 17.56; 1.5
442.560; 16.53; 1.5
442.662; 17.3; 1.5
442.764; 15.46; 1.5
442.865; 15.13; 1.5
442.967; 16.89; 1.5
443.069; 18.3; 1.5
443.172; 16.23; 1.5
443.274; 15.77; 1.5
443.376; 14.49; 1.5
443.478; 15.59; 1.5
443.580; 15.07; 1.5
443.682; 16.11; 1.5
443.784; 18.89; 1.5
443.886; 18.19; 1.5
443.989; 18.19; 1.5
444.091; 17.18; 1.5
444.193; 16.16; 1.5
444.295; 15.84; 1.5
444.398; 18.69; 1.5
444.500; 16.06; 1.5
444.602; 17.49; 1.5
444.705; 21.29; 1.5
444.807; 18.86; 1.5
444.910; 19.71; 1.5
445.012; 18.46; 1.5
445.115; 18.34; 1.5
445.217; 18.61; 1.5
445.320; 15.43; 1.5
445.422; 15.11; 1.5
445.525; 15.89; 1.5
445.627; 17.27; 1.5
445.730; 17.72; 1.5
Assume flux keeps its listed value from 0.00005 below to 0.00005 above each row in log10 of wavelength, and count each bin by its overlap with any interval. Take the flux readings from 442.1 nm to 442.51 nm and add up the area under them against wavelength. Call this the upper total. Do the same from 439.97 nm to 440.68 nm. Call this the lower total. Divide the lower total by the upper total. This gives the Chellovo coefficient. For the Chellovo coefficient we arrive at 1.4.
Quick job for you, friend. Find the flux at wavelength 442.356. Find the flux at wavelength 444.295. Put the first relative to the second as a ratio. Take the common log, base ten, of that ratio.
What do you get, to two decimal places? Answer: 0.10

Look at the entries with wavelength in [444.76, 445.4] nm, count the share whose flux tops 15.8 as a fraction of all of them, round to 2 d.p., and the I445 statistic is 0.83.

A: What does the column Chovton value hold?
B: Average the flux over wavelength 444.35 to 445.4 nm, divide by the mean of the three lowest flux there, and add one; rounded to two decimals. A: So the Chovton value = 2.12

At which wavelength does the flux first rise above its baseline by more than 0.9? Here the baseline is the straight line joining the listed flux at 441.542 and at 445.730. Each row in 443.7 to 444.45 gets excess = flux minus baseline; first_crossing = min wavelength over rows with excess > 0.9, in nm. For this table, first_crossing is 443.784 nm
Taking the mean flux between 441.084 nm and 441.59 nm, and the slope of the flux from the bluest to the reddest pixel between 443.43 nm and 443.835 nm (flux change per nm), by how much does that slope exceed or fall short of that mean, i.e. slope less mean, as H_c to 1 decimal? -6.0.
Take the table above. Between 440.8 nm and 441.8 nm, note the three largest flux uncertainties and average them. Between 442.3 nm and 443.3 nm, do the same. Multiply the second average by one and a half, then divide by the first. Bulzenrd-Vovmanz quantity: 1.47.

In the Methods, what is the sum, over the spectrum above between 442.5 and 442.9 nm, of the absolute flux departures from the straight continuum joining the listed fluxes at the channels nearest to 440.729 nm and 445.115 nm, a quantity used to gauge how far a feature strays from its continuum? 3.6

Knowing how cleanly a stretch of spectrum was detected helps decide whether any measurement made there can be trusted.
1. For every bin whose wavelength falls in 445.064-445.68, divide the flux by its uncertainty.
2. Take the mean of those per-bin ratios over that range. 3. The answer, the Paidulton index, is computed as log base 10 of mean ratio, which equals 1.05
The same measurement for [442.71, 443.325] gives 1.04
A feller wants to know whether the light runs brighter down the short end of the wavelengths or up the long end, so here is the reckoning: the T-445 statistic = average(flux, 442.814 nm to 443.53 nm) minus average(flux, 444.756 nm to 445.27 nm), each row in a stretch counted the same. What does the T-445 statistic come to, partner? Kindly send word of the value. -2.7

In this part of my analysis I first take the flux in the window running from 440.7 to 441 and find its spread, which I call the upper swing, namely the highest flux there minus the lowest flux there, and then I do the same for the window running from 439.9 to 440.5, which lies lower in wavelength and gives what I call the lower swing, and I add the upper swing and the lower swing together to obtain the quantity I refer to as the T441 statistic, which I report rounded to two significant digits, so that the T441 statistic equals 5.3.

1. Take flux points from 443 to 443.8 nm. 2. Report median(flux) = 15.9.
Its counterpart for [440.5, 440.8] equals 13.7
